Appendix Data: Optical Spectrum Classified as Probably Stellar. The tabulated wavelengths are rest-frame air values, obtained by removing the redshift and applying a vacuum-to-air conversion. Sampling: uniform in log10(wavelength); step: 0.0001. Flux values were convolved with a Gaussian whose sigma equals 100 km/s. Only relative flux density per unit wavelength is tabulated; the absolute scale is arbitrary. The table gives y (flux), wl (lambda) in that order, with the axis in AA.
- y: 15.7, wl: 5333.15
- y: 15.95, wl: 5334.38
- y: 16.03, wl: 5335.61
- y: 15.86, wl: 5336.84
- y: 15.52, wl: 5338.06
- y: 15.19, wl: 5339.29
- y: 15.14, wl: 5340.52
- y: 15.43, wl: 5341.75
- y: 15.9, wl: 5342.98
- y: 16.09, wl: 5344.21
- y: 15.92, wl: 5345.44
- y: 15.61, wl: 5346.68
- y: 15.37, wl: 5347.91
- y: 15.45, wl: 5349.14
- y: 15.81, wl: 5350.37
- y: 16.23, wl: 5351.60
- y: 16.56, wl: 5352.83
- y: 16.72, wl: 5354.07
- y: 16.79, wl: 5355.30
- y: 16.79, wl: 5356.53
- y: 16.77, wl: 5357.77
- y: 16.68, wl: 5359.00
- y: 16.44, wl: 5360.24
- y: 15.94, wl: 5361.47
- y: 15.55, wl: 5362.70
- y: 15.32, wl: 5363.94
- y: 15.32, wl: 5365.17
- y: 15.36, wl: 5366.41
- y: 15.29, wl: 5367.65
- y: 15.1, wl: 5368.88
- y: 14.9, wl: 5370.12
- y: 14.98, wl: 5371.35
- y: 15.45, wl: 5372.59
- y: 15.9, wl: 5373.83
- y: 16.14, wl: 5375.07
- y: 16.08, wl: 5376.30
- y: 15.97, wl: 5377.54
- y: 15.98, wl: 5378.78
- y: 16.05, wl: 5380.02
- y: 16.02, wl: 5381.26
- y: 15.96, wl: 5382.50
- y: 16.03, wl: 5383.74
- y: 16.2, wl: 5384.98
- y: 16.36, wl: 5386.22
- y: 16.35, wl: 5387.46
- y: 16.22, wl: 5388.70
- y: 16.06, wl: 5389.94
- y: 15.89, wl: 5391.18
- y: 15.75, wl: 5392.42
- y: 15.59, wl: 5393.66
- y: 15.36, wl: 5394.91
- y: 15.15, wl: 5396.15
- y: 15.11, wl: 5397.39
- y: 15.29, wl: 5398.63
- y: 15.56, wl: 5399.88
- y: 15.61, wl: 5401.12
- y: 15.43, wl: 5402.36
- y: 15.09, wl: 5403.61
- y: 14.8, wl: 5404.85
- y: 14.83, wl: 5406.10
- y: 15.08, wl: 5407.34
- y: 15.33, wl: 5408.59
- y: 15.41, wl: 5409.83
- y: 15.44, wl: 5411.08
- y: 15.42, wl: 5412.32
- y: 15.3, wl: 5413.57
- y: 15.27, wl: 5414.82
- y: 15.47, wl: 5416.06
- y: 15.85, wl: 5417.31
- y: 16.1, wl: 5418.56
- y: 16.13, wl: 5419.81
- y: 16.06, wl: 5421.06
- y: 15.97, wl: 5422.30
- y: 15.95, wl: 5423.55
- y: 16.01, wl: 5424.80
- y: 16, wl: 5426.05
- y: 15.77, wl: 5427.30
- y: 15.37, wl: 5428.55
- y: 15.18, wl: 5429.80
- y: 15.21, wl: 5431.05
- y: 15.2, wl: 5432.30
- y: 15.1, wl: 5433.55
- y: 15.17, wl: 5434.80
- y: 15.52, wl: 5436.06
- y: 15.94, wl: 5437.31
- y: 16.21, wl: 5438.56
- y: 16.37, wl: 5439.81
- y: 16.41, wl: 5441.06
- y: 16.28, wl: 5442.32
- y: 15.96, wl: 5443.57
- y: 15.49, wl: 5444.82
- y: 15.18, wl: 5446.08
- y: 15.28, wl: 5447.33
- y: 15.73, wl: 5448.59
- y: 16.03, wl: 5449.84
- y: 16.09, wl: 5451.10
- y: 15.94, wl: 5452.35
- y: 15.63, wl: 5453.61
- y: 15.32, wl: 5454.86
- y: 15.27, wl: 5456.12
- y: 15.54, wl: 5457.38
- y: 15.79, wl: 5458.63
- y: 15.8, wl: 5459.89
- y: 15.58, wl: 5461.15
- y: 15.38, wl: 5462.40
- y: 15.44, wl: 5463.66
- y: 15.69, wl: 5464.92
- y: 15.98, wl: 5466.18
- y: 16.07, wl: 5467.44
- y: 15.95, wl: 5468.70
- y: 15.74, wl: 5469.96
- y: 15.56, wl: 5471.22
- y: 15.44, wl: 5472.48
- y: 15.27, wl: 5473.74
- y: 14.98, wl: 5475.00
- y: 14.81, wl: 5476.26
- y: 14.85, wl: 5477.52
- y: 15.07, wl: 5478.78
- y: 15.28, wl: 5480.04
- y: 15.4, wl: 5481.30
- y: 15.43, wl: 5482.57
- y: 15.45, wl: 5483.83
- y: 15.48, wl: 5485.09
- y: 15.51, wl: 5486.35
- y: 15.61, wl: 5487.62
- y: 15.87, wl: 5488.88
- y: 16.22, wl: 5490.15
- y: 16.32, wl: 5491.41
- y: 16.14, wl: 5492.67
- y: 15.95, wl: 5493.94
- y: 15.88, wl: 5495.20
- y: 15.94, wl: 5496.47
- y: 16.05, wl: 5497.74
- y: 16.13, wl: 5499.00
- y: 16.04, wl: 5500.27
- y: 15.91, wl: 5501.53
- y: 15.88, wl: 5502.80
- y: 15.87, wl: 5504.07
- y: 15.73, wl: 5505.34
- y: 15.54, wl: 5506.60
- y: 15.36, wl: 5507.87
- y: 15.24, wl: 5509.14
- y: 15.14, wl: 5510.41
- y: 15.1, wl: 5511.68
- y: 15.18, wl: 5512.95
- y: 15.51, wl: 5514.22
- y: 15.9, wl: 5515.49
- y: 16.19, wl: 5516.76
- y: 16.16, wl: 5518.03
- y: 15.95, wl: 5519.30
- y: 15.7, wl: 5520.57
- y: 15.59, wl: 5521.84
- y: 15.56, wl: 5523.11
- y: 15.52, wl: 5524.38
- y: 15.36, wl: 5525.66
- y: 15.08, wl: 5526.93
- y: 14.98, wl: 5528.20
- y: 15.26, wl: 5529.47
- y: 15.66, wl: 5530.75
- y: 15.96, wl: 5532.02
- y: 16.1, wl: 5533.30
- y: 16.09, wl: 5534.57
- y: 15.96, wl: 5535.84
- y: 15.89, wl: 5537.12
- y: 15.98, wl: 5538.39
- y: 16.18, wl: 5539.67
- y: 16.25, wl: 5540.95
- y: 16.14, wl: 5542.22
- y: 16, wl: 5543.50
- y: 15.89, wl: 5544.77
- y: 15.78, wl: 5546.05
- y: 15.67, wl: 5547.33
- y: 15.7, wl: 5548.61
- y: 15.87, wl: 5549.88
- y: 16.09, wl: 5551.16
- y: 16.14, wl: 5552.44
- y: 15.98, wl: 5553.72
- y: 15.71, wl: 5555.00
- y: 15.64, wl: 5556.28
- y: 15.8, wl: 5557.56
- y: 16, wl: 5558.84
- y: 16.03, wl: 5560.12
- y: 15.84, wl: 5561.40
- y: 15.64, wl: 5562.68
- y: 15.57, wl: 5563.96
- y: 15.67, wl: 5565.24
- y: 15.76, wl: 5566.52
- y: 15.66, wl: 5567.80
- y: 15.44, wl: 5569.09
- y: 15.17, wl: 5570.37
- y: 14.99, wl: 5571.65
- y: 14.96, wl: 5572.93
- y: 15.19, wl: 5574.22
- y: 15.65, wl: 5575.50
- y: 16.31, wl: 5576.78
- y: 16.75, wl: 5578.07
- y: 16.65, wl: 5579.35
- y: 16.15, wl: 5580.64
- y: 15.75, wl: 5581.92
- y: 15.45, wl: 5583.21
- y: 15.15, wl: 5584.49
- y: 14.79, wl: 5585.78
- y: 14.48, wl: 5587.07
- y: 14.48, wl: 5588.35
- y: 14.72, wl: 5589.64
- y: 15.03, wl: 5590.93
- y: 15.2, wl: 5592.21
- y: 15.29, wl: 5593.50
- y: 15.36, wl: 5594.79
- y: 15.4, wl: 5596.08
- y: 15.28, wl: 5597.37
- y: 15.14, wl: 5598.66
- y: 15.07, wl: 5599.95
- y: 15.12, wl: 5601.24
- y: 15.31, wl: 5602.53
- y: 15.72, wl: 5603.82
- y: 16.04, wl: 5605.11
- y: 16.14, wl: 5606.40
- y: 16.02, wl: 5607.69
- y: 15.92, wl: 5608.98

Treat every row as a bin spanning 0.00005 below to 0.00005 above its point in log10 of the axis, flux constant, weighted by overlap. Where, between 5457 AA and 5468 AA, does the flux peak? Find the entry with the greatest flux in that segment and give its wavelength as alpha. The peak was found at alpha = 5467.44 AA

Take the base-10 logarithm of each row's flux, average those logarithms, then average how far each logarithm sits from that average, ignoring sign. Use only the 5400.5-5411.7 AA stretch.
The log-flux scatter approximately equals 0.007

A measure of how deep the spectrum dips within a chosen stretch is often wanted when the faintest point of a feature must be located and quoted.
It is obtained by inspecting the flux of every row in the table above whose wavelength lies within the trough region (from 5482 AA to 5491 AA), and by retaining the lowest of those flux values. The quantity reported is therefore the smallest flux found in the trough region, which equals 15.43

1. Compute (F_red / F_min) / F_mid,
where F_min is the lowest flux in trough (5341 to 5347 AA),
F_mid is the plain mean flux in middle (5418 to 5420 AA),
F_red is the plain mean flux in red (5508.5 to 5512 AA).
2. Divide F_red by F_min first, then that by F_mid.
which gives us 0.0610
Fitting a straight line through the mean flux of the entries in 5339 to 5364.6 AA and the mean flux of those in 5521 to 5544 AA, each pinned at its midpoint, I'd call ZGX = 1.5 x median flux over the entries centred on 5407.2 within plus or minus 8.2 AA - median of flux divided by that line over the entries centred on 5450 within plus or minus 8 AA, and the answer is 22.01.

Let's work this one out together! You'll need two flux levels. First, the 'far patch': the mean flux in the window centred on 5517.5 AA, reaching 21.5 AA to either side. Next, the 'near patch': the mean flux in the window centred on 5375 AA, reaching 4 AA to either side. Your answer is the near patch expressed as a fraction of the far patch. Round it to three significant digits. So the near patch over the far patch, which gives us 1.01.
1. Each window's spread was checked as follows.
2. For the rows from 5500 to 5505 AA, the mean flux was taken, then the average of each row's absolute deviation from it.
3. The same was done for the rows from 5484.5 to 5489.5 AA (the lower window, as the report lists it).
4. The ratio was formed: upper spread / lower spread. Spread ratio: 0.5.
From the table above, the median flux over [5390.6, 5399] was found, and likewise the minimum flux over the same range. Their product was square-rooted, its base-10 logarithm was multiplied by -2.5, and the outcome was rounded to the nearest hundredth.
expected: -2.96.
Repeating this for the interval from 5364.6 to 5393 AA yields -2.97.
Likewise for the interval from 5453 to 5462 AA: -2.97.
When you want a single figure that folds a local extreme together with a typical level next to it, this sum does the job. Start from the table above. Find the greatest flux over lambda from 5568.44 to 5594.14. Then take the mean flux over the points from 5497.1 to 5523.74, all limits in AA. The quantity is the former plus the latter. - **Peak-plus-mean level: 32.5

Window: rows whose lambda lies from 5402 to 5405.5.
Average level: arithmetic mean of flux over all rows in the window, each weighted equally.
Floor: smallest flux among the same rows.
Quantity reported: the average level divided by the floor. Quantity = 1.02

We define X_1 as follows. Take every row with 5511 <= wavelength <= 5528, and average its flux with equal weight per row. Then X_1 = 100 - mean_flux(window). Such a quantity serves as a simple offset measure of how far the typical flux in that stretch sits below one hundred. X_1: 84.4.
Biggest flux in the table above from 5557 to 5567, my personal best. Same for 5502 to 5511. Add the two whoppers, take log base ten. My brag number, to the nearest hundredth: 1.50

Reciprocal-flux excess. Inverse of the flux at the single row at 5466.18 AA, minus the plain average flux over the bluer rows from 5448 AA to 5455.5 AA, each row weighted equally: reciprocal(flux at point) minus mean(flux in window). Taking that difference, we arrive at -15.73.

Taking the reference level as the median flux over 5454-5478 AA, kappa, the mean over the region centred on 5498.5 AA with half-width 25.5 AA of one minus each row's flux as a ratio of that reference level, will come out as -0.006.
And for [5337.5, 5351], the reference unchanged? -0.003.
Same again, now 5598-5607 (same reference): 0.002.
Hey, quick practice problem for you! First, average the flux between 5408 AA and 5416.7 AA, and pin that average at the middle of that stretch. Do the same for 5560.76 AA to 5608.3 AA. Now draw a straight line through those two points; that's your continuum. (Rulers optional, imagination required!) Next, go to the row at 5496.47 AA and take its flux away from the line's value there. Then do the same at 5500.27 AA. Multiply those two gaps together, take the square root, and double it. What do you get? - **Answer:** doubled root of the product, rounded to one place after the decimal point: 1.1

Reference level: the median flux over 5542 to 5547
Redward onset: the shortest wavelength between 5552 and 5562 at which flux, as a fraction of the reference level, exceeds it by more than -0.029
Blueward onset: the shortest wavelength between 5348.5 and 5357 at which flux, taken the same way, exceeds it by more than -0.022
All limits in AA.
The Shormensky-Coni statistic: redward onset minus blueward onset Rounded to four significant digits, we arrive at 202.1 AA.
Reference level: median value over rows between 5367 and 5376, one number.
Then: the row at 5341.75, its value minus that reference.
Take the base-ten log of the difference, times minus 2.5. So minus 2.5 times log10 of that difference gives 2.1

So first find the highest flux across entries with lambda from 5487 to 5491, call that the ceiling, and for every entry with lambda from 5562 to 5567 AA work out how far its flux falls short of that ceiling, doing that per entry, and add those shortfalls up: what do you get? 2.2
